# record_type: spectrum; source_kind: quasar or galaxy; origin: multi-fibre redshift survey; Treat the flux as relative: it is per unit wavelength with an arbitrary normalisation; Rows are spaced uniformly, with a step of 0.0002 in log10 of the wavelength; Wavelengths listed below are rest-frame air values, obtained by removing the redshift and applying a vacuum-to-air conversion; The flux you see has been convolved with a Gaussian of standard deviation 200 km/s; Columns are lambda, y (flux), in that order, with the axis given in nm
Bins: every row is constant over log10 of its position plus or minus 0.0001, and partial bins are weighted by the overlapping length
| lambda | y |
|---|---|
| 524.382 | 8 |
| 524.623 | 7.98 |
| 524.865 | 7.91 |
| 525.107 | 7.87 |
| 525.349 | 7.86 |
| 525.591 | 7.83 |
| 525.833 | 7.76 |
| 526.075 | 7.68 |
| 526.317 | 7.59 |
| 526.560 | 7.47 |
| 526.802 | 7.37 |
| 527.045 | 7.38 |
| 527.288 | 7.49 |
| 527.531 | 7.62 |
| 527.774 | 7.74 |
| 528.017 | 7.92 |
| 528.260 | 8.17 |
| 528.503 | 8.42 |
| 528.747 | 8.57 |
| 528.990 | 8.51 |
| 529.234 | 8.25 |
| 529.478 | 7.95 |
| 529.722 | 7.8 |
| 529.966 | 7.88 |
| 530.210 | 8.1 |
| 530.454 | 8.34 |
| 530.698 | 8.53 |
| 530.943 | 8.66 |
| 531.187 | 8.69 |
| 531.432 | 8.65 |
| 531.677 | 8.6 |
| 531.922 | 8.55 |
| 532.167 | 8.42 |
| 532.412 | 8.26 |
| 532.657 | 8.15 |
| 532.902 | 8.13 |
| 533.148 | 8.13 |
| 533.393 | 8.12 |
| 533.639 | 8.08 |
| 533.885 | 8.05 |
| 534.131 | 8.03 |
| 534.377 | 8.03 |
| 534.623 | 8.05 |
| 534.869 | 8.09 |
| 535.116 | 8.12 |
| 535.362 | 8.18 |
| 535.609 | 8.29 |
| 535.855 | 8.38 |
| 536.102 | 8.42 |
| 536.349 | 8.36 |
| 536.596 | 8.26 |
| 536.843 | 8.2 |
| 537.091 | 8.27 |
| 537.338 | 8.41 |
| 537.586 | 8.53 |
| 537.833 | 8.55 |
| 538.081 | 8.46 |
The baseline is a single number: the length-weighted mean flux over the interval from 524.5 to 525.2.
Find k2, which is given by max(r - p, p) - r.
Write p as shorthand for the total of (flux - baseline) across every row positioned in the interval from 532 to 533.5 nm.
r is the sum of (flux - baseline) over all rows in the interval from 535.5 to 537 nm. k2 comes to -0.7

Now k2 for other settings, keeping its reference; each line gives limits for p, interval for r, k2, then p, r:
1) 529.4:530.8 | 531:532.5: -1.1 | 1.1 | 3.6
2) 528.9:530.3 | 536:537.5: -1.0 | 1.0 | 2.4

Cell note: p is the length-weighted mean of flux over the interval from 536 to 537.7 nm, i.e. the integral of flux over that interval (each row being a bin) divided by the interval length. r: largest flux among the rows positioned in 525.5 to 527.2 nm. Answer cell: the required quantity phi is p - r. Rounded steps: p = 8.34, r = 7.83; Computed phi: 0.51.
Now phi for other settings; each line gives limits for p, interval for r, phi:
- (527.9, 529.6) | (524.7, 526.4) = 0.35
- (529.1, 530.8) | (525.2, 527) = 0.26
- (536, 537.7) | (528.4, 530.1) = -0.23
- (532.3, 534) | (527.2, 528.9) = -0.44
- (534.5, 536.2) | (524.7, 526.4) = 0.31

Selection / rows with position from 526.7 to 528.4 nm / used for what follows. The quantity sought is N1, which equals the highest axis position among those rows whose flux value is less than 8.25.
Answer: 528.260 nm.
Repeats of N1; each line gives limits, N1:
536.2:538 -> 536.843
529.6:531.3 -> 530.210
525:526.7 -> 526.560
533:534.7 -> 534.623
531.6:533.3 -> 533.148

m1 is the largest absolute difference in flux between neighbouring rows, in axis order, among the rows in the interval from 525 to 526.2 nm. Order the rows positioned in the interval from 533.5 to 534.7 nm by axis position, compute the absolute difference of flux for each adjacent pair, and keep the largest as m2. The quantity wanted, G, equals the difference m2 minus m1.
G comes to -0.050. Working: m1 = 0.080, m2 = 0.03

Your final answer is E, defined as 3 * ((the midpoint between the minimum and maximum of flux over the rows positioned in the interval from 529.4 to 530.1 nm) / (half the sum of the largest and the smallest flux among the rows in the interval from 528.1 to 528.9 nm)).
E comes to 2.82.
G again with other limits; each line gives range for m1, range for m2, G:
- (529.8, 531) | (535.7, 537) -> -0.140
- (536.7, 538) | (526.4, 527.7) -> -0.010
